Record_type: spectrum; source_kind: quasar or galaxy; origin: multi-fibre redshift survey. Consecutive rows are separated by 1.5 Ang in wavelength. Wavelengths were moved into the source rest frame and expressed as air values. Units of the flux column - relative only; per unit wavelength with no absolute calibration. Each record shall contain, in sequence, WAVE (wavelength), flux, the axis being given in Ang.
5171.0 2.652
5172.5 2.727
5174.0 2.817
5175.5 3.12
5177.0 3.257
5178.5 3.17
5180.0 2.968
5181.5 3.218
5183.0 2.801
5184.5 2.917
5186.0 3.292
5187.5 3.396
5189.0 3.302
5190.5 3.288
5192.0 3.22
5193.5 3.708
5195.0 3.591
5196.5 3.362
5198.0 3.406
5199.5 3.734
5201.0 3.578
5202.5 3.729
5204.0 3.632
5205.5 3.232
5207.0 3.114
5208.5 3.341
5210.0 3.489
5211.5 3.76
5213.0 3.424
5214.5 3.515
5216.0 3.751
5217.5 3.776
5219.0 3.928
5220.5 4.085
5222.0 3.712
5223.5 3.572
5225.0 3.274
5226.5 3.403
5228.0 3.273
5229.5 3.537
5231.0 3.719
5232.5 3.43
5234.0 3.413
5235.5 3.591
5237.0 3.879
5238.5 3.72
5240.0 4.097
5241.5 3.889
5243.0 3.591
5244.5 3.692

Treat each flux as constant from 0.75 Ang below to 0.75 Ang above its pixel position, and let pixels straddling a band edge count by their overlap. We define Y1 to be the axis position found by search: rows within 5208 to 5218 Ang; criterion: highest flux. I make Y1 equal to 5217.5 Ang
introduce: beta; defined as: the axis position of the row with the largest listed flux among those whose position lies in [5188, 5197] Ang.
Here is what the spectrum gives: 5193.5 Ang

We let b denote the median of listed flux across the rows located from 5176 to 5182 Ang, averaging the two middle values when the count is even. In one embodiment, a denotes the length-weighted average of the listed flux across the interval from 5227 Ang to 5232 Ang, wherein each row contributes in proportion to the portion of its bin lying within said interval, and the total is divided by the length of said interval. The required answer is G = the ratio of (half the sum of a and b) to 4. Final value 0.837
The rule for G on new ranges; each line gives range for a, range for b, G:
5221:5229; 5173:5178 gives 0.824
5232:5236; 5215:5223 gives 0.906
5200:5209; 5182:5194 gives 0.842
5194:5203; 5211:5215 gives 0.885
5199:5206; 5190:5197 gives 0.869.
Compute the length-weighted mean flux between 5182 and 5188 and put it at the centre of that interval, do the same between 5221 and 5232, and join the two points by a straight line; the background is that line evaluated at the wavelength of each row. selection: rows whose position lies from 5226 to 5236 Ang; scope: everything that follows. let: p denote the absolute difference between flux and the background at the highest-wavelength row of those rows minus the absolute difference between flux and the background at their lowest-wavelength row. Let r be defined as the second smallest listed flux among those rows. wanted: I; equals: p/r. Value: -0.029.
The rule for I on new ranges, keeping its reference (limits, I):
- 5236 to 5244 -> -0.048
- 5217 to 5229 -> -0.032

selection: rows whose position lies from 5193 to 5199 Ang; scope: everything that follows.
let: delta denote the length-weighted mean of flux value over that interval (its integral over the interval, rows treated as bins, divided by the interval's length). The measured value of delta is 3.52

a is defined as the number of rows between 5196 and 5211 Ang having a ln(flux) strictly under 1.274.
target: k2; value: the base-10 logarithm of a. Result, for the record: 0.8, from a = 6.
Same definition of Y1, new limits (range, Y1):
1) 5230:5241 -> 5240.0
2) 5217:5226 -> 5220.5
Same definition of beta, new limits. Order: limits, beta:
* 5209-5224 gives 5220.5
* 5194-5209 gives 5199.5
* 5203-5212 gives 5211.5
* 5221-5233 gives 5231.0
